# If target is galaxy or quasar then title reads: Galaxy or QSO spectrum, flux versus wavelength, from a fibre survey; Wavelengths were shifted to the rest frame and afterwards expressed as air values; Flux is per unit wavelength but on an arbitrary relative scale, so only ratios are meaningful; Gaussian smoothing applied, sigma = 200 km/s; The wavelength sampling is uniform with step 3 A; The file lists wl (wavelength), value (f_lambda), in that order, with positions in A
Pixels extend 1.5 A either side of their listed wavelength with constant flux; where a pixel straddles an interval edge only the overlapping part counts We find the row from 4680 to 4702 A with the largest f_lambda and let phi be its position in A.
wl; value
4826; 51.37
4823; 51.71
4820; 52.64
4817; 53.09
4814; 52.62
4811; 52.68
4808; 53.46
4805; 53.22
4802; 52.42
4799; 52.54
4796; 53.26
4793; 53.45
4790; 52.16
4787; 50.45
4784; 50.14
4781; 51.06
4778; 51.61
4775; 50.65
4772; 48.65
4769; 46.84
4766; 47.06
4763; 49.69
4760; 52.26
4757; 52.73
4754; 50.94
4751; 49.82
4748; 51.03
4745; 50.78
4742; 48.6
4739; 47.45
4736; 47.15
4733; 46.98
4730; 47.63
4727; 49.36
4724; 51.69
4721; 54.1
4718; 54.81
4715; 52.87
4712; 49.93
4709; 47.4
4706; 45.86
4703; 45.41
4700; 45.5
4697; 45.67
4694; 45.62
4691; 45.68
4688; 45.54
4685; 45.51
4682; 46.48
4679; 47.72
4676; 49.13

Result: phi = 4682 A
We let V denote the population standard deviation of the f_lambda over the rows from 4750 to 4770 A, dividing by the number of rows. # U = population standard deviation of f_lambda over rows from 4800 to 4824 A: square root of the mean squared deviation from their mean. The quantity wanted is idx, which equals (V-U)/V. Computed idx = 0.8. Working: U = 0.51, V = 2.14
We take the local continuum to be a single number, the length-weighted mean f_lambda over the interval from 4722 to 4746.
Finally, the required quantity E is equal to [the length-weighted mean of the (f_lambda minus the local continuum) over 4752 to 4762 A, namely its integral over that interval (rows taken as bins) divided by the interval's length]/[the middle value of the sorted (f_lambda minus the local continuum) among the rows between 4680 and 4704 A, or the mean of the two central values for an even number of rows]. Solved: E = -1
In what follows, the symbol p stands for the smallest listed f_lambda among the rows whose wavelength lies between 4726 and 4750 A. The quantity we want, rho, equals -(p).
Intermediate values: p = 46.98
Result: -47.0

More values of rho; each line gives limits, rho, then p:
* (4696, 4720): -45.4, 45.41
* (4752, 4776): -46.8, 46.84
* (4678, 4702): -45.5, 45.5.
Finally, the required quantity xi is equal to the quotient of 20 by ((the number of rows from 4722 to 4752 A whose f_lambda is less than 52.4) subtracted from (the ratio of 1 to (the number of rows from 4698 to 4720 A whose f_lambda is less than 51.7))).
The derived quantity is -2.0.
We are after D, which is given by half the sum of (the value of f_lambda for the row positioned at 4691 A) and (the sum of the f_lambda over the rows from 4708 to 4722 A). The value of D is 152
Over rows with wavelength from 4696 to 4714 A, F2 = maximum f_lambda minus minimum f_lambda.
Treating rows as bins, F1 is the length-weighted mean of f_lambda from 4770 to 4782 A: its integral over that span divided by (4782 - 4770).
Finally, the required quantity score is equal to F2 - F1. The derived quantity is -45.8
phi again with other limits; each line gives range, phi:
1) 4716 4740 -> 4718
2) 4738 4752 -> 4748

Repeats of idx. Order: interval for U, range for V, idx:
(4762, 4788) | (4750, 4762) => -0.4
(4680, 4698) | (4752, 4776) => 0.8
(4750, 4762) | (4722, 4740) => 0.3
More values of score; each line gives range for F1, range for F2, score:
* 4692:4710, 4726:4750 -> -41.8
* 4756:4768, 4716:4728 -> -44.7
